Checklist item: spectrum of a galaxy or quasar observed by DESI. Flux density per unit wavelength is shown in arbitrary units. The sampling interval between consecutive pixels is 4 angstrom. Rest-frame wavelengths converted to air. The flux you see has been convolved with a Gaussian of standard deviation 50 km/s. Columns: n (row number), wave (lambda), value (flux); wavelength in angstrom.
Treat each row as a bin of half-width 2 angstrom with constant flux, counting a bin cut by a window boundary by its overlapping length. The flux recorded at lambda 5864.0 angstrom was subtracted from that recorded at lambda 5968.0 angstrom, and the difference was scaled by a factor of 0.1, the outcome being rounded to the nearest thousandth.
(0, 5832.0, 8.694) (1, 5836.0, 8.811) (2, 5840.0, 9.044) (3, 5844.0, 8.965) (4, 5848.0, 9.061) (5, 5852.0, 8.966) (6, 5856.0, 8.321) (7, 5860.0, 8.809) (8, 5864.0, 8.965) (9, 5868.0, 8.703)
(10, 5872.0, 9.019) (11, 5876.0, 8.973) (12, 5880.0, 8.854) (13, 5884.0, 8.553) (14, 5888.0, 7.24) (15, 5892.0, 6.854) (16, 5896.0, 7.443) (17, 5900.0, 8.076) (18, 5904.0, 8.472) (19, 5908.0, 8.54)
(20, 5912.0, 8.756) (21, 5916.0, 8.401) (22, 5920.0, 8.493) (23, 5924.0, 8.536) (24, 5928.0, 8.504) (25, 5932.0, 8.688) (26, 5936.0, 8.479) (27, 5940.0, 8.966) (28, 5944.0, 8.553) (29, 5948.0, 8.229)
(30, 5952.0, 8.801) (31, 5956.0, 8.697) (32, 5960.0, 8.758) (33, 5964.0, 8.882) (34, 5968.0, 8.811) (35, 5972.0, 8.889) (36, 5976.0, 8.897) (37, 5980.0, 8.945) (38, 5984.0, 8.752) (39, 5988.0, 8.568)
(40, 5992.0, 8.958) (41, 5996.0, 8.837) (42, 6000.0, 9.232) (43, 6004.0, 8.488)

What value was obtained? -0.015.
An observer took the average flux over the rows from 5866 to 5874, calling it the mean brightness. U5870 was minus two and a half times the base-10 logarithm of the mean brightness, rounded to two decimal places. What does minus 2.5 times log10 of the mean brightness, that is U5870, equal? -2.37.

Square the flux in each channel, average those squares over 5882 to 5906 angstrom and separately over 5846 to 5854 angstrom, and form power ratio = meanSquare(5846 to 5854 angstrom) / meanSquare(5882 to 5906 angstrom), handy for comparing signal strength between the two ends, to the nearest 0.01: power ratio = 1.34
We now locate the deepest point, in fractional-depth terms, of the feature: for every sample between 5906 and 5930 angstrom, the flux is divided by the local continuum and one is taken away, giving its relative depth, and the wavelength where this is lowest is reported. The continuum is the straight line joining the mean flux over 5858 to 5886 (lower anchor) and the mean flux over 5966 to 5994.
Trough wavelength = 5916.0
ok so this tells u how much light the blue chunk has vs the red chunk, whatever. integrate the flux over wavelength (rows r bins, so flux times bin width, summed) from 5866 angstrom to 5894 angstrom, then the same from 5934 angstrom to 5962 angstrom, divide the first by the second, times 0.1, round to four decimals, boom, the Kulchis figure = 0.0962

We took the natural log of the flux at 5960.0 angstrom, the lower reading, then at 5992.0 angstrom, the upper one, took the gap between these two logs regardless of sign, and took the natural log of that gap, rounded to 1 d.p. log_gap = -3.8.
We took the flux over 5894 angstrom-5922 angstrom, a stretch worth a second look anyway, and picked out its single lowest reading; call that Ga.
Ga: 7.443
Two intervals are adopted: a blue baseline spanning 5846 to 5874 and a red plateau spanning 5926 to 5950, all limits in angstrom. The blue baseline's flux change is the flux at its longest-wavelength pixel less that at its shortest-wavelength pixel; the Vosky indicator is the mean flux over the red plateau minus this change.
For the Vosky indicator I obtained 8.61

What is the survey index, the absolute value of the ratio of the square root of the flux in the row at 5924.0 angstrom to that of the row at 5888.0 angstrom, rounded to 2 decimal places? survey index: 1.09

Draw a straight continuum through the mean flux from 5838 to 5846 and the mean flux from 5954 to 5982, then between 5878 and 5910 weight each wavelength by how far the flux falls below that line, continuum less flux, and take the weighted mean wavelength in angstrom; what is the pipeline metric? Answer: 5893.7 angstrom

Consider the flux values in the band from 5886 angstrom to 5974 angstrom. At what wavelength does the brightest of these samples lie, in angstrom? 5940.0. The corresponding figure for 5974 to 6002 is 6000.0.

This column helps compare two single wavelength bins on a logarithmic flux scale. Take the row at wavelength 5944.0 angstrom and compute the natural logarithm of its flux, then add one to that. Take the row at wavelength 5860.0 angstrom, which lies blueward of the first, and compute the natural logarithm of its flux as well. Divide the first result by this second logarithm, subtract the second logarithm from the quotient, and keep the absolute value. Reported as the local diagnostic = 0.73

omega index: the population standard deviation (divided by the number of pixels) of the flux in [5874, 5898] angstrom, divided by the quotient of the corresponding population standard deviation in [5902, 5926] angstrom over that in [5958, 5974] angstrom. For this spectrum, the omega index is 0.41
